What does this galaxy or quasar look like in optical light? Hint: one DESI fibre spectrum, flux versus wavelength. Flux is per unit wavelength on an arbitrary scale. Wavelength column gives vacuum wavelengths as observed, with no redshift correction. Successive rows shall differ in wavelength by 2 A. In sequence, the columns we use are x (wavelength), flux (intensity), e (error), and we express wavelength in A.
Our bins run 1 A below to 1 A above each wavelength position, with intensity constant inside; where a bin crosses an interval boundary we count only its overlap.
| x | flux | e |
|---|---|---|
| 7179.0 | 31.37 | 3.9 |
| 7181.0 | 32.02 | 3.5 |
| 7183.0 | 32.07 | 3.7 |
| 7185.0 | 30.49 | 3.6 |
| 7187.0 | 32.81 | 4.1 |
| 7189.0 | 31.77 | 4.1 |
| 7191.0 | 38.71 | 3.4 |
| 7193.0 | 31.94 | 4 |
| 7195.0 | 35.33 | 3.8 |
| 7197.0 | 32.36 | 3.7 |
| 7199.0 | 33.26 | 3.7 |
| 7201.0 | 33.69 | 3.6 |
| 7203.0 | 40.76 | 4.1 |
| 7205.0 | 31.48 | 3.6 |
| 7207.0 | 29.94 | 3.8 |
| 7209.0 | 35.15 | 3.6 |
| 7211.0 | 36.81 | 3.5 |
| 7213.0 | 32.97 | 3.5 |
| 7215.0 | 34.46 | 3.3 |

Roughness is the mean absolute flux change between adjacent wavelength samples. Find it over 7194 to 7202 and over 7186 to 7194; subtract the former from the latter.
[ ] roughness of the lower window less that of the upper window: 3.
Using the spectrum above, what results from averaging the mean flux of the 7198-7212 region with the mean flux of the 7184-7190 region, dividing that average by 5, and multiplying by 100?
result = 661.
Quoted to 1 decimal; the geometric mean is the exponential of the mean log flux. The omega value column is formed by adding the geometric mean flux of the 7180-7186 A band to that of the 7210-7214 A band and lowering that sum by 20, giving 46.4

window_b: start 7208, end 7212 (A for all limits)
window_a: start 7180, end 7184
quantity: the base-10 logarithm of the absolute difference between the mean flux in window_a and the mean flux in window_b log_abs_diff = 0.59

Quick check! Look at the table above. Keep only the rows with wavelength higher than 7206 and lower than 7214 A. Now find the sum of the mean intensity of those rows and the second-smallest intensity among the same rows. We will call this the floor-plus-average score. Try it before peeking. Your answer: 66.7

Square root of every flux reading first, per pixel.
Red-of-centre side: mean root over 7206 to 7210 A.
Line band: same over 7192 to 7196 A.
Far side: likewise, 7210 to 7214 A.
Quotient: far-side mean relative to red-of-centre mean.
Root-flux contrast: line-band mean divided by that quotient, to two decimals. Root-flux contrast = 5.60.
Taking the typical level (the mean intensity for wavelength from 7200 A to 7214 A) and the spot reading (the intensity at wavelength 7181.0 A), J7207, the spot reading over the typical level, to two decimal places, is 0.93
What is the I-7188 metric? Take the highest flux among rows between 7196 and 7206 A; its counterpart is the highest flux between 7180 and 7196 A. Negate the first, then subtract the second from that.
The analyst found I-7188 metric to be -79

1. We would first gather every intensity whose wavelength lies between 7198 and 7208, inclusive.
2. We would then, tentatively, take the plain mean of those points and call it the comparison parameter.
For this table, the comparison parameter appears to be 33.8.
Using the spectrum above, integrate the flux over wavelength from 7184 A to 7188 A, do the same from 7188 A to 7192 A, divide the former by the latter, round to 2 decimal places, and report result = 0.90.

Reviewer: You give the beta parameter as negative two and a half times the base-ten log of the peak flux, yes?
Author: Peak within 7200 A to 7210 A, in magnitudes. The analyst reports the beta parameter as -4.03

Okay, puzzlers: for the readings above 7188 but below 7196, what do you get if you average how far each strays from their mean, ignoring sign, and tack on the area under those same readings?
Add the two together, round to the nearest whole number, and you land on 278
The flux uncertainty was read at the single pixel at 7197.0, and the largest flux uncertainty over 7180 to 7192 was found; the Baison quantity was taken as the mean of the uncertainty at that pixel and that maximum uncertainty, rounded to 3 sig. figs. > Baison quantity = 3.90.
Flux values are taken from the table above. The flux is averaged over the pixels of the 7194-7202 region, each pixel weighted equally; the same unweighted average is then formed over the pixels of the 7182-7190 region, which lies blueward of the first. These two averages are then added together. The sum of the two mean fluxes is 65.4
